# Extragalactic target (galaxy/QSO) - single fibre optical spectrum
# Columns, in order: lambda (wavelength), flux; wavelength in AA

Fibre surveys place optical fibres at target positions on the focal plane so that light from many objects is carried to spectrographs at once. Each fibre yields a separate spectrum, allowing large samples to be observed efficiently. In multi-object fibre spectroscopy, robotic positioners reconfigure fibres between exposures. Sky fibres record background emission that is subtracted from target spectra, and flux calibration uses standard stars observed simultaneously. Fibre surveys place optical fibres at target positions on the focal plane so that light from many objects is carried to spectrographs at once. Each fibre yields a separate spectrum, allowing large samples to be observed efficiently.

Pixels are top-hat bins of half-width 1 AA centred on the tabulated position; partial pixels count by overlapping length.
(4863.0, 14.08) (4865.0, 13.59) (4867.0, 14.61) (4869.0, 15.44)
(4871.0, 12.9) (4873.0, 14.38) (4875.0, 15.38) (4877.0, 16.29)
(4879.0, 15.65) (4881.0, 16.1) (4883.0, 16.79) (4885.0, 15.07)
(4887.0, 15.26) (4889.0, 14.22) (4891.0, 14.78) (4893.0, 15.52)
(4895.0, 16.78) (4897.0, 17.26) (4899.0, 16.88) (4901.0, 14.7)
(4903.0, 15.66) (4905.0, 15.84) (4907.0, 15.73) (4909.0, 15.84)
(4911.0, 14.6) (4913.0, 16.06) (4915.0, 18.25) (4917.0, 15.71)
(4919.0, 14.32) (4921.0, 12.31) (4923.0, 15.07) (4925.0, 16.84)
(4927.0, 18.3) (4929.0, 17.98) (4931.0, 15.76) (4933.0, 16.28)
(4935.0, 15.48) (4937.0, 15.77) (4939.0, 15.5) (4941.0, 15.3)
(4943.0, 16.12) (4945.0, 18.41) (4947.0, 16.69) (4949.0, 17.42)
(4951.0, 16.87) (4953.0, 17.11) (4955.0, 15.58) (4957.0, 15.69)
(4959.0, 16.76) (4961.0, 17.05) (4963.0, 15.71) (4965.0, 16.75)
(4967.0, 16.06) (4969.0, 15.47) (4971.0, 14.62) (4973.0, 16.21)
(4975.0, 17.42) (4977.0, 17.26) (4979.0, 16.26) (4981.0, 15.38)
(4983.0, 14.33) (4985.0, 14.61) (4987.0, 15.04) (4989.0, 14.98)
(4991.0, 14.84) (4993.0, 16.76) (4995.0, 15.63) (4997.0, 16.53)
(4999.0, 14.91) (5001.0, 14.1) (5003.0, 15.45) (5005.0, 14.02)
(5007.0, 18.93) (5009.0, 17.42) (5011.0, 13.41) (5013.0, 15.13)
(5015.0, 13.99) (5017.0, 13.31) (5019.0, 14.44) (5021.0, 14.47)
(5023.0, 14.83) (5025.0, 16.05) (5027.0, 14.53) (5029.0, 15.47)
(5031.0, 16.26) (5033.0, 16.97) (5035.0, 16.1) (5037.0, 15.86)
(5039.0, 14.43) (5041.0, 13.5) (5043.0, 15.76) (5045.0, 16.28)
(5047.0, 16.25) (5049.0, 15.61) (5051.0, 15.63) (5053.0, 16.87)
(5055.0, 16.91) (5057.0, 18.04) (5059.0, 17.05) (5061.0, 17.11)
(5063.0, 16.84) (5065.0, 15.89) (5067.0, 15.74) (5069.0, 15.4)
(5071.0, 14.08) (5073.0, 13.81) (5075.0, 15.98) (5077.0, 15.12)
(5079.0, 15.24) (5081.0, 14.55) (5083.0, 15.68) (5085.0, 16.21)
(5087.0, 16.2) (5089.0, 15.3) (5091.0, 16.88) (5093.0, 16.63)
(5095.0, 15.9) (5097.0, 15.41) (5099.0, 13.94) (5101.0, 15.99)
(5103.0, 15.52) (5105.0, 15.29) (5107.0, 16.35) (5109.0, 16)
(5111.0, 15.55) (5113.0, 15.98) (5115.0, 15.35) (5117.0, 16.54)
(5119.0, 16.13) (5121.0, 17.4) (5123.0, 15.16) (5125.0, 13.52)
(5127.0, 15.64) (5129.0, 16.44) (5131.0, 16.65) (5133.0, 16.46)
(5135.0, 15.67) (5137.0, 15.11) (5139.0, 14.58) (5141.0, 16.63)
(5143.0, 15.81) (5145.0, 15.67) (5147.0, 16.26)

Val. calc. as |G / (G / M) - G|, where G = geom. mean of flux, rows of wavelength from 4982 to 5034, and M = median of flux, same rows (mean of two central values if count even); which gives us 0.25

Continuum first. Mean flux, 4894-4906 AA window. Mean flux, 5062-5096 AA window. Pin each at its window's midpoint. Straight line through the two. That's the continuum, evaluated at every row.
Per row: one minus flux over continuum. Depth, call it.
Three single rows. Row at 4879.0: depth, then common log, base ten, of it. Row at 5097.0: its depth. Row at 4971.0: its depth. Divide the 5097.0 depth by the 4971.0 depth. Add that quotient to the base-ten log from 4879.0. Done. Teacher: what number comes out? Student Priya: -1.3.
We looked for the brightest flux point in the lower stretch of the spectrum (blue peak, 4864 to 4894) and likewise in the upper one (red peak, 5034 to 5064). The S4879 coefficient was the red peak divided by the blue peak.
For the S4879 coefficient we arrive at 1.07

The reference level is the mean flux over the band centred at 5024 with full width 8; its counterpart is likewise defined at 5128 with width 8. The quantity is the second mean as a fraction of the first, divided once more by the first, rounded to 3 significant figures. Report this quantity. 0.0694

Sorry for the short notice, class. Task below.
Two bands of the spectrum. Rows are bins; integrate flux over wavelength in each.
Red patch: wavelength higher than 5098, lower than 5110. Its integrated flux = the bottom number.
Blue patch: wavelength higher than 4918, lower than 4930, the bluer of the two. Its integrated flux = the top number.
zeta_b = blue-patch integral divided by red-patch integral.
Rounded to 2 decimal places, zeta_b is 1.02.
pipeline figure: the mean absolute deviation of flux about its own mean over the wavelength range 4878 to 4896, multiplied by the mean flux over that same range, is 10.5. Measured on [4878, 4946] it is 14.5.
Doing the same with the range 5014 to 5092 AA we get 13.8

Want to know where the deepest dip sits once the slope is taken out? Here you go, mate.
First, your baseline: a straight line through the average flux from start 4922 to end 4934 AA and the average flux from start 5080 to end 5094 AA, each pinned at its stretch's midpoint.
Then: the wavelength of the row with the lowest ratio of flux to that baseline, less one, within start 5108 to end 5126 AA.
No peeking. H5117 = 5125.0 AA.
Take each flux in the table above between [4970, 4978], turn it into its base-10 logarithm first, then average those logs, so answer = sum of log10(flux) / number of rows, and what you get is 1.21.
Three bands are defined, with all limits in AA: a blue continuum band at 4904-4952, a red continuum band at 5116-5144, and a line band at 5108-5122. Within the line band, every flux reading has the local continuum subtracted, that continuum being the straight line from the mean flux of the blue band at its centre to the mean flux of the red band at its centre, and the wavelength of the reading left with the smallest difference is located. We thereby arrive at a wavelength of 5115.0 AA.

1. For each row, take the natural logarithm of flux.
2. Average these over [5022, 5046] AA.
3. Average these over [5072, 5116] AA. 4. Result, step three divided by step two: 1.00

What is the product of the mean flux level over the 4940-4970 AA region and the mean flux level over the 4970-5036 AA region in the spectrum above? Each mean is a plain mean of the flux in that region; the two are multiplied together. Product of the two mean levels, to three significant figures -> 254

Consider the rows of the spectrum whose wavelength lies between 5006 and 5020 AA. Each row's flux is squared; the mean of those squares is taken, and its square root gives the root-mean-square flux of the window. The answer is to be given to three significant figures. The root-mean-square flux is 15.4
